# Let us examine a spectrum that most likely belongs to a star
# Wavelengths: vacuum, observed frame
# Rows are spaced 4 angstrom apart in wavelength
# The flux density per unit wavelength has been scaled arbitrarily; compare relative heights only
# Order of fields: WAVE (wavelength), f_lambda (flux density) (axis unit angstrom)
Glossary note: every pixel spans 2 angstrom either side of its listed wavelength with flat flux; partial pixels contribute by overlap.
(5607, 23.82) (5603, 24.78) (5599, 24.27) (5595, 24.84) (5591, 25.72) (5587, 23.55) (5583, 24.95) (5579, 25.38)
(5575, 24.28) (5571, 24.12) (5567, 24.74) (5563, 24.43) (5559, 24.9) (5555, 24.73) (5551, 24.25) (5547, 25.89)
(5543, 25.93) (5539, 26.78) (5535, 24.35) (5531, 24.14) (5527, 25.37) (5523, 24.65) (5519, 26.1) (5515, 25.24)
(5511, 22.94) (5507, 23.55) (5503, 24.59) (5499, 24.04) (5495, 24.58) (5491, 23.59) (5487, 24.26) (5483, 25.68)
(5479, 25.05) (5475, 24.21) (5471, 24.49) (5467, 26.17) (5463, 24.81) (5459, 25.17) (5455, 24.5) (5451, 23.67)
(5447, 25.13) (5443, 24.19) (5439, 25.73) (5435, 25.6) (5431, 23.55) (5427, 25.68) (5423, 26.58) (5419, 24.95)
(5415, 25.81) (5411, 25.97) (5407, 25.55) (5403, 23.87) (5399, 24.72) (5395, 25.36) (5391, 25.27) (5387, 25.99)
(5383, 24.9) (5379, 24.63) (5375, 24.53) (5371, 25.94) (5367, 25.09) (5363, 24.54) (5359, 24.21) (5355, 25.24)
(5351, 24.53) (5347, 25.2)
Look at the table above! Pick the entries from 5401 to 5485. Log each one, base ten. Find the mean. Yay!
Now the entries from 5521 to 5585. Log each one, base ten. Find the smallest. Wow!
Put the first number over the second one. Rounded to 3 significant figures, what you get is 1.01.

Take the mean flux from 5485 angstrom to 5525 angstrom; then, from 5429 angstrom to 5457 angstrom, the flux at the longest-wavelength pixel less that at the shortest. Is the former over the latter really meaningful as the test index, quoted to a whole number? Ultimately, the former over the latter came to 26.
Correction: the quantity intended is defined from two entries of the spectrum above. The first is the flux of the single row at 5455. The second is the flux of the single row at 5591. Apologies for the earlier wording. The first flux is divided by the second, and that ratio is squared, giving 0.91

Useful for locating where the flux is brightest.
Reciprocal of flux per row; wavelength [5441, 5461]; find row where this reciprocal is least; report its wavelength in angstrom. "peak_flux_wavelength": 5459 angstrom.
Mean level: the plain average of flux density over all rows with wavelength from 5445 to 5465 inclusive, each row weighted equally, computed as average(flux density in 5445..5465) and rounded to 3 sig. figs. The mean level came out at 24.7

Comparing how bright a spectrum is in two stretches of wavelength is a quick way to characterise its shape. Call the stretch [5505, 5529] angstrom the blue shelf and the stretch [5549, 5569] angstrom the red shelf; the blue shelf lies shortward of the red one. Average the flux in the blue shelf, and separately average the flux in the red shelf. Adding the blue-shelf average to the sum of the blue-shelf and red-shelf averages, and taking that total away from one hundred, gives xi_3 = 26.11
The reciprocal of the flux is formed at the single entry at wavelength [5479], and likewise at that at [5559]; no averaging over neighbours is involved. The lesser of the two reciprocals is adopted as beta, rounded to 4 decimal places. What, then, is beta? 0.0399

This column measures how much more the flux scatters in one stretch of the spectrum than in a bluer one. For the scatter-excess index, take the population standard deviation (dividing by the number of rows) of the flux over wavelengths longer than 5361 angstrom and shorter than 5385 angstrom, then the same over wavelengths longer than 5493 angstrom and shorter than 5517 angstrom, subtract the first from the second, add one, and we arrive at 1.3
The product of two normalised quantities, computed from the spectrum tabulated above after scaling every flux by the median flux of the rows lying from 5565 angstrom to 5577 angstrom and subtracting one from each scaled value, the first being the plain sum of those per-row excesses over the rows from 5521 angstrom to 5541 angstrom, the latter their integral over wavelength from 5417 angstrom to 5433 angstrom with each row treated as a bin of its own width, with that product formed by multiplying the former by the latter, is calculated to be 0.10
